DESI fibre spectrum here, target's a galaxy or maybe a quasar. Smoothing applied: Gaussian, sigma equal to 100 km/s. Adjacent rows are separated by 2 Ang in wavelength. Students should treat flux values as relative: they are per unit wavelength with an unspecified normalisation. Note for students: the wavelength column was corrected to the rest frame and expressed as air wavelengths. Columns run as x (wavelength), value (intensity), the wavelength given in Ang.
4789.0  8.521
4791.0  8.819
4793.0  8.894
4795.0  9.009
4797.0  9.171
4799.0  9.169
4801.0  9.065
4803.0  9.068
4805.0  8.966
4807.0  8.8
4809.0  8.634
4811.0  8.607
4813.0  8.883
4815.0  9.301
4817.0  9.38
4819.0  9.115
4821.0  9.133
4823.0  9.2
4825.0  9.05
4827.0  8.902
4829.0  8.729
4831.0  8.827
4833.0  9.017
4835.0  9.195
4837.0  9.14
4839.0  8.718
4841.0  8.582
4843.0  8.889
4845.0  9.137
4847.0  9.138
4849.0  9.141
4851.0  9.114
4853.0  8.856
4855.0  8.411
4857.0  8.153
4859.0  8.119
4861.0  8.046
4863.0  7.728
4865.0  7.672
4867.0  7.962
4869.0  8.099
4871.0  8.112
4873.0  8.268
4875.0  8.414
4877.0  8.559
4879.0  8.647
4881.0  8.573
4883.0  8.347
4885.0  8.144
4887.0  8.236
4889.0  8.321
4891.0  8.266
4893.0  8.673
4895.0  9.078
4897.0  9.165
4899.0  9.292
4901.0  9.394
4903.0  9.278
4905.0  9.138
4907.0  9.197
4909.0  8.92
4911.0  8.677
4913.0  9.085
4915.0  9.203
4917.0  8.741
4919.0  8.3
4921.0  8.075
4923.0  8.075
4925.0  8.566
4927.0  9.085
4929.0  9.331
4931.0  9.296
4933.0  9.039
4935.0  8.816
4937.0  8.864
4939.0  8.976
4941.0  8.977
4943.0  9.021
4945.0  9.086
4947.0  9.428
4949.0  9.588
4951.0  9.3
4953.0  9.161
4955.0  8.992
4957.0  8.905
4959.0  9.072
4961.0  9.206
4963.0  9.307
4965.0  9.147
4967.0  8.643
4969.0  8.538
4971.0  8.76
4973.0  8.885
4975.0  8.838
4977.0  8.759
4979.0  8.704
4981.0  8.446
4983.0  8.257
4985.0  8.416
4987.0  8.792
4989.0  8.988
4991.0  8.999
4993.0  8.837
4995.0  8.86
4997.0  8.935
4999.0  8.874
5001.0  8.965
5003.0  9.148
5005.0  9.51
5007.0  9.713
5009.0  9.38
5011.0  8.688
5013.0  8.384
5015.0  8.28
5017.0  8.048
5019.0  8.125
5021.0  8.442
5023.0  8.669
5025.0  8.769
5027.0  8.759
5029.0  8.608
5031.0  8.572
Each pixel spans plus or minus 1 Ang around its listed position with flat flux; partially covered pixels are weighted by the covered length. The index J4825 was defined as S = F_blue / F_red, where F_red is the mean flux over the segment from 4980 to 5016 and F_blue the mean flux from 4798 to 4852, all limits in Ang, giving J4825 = 1.02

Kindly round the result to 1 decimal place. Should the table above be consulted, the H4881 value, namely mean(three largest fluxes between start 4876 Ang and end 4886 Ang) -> 8.6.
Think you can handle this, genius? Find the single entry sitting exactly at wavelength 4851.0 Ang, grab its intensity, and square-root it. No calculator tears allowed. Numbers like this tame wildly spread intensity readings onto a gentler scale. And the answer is 3.02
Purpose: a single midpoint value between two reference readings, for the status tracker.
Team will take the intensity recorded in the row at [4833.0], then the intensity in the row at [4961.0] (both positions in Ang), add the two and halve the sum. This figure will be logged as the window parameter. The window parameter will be 9.11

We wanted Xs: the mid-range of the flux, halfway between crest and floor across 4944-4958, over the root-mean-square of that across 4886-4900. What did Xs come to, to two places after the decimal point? 1.06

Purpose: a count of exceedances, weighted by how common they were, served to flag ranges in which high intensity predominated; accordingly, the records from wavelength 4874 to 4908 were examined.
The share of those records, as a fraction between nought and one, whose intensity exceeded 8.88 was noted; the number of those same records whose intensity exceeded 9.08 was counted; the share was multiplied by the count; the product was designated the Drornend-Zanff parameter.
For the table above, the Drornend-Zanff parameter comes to 2.5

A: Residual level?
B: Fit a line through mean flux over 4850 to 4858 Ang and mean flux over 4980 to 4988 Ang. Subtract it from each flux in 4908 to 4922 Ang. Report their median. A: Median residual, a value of 0.2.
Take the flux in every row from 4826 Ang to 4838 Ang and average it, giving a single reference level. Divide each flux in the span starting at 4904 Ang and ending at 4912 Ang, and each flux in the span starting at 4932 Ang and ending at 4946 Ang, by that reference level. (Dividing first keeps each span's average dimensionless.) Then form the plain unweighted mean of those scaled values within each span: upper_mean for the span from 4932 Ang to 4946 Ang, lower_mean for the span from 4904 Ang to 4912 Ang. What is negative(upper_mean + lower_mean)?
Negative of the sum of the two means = -2.00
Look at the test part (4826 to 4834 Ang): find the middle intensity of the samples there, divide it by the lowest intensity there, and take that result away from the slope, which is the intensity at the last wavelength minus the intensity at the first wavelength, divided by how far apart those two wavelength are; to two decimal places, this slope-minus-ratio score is -1.00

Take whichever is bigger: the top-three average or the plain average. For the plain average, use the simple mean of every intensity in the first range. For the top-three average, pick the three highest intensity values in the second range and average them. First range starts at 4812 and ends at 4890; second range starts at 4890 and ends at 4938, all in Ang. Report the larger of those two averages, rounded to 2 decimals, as 9.34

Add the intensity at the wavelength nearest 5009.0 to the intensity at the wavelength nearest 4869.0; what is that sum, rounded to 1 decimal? 17.5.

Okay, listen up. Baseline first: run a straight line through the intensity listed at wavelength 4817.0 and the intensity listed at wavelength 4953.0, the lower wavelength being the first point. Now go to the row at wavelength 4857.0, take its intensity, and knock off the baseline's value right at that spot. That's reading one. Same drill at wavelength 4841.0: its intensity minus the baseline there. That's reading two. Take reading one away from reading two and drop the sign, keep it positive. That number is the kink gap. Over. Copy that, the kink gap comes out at 0.40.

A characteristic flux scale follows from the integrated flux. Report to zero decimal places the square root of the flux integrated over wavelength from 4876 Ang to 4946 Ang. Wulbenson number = 25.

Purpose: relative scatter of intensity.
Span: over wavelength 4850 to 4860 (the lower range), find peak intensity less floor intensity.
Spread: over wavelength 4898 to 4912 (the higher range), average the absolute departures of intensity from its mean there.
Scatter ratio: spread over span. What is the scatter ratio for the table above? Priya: 0.19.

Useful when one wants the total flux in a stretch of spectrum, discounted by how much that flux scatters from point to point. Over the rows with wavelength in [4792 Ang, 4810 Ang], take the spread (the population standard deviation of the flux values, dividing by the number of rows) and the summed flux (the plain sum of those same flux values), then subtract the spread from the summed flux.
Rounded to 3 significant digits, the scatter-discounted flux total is 80.6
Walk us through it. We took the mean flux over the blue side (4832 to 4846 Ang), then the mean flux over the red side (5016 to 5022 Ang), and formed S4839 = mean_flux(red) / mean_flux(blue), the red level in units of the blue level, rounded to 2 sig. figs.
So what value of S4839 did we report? 0.92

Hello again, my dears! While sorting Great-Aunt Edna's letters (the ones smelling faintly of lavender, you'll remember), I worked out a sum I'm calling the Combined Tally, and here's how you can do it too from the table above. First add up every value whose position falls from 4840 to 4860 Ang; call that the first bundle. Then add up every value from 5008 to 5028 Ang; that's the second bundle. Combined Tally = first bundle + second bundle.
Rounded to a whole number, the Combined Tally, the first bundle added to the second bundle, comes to 173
